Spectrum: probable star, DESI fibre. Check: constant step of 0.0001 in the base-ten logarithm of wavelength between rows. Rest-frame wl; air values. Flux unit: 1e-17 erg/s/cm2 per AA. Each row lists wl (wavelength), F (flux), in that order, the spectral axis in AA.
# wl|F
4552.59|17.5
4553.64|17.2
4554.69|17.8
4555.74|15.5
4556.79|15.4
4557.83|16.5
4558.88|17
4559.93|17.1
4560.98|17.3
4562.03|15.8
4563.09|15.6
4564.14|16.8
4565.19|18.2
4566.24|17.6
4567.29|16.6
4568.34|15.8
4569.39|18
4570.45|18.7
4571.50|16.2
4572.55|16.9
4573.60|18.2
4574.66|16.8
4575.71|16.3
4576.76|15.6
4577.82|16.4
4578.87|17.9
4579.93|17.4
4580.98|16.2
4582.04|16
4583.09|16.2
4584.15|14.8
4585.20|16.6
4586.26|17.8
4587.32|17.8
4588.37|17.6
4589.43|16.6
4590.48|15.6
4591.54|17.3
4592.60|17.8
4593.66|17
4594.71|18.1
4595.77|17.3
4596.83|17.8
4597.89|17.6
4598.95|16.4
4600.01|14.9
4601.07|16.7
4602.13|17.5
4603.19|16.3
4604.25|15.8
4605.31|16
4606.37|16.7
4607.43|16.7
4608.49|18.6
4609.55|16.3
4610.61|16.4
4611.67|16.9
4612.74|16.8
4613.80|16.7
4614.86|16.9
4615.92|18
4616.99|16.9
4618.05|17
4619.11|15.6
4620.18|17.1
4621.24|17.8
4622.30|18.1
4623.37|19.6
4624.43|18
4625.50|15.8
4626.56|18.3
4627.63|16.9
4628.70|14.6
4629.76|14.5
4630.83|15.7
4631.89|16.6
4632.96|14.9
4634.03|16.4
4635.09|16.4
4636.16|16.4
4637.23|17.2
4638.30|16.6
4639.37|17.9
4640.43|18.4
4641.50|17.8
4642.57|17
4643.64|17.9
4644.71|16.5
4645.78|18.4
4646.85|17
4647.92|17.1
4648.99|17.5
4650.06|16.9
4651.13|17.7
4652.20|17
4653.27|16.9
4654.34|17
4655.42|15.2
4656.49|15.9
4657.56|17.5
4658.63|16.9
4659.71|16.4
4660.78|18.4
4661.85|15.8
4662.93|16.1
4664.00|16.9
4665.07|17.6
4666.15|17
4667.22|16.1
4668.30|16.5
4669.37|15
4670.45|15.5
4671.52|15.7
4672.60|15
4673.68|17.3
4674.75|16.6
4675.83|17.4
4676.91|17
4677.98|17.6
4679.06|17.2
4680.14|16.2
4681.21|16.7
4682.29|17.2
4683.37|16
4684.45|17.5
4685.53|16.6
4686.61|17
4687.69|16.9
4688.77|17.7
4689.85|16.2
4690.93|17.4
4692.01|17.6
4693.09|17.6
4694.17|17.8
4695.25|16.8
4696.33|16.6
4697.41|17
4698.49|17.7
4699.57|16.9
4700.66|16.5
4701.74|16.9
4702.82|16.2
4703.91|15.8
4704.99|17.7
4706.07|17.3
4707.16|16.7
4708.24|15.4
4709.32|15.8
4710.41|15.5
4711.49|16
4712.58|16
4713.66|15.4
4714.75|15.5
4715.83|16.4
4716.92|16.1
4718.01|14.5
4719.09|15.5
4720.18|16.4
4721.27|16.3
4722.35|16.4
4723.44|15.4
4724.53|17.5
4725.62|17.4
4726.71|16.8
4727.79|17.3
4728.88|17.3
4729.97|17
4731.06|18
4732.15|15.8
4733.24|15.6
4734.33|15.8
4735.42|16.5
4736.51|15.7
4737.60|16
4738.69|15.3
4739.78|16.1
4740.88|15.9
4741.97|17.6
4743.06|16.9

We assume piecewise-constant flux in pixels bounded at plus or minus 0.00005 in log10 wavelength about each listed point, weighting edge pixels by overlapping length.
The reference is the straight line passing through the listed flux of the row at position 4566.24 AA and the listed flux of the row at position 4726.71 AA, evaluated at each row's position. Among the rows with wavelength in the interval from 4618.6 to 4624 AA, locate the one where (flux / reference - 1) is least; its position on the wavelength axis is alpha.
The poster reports 4619.11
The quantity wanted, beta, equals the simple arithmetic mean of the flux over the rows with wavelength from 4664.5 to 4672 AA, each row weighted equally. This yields 16.2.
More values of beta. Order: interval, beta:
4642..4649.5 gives 17.3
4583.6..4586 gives 15.7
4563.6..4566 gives 17.5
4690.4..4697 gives 17.3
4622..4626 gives 17.9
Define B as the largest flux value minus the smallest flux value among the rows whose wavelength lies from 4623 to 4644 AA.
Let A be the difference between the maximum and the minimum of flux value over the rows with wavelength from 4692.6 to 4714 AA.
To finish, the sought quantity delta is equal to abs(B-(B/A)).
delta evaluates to 3.0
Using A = 2.4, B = 5.1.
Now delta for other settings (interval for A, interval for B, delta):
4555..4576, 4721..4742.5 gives 1.9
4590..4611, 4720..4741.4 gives 2.0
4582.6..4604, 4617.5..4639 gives 3.6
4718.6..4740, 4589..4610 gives 2.3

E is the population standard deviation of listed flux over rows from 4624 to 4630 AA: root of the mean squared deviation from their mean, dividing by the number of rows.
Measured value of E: 1.51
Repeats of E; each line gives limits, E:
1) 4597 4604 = 0.90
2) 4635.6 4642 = 0.72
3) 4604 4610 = 0.92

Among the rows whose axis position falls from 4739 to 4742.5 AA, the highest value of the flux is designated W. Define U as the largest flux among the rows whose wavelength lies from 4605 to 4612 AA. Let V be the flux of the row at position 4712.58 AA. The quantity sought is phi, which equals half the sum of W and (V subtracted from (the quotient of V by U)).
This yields 1.2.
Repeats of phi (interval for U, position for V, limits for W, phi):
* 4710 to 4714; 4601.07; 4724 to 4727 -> 0.9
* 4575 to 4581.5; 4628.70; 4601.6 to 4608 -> 1.9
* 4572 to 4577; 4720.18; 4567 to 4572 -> 1.6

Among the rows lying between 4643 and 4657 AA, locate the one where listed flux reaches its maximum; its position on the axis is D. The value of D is 4645.78 AA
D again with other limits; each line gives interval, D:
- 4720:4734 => 4731.06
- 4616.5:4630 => 4623.37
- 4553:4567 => 4565.19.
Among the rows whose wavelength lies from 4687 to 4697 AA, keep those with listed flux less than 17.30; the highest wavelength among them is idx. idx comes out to 4696.33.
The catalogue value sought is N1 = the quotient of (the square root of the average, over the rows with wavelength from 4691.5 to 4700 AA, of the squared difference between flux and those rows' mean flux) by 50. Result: 0.009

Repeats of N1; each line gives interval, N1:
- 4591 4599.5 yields 0.010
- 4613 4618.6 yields 0.009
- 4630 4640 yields 0.016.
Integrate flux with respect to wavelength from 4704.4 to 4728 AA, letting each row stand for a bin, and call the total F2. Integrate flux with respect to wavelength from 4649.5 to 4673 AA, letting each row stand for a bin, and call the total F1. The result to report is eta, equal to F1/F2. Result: 1.01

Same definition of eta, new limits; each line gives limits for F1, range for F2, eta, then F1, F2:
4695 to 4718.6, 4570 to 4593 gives 0.99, 385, 387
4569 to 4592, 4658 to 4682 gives 0.97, 388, 398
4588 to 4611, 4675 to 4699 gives 0.95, 388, 410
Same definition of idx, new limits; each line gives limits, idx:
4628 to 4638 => 4637.23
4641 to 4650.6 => 4650.06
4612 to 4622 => 4620.18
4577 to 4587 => 4585.20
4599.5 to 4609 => 4607.43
